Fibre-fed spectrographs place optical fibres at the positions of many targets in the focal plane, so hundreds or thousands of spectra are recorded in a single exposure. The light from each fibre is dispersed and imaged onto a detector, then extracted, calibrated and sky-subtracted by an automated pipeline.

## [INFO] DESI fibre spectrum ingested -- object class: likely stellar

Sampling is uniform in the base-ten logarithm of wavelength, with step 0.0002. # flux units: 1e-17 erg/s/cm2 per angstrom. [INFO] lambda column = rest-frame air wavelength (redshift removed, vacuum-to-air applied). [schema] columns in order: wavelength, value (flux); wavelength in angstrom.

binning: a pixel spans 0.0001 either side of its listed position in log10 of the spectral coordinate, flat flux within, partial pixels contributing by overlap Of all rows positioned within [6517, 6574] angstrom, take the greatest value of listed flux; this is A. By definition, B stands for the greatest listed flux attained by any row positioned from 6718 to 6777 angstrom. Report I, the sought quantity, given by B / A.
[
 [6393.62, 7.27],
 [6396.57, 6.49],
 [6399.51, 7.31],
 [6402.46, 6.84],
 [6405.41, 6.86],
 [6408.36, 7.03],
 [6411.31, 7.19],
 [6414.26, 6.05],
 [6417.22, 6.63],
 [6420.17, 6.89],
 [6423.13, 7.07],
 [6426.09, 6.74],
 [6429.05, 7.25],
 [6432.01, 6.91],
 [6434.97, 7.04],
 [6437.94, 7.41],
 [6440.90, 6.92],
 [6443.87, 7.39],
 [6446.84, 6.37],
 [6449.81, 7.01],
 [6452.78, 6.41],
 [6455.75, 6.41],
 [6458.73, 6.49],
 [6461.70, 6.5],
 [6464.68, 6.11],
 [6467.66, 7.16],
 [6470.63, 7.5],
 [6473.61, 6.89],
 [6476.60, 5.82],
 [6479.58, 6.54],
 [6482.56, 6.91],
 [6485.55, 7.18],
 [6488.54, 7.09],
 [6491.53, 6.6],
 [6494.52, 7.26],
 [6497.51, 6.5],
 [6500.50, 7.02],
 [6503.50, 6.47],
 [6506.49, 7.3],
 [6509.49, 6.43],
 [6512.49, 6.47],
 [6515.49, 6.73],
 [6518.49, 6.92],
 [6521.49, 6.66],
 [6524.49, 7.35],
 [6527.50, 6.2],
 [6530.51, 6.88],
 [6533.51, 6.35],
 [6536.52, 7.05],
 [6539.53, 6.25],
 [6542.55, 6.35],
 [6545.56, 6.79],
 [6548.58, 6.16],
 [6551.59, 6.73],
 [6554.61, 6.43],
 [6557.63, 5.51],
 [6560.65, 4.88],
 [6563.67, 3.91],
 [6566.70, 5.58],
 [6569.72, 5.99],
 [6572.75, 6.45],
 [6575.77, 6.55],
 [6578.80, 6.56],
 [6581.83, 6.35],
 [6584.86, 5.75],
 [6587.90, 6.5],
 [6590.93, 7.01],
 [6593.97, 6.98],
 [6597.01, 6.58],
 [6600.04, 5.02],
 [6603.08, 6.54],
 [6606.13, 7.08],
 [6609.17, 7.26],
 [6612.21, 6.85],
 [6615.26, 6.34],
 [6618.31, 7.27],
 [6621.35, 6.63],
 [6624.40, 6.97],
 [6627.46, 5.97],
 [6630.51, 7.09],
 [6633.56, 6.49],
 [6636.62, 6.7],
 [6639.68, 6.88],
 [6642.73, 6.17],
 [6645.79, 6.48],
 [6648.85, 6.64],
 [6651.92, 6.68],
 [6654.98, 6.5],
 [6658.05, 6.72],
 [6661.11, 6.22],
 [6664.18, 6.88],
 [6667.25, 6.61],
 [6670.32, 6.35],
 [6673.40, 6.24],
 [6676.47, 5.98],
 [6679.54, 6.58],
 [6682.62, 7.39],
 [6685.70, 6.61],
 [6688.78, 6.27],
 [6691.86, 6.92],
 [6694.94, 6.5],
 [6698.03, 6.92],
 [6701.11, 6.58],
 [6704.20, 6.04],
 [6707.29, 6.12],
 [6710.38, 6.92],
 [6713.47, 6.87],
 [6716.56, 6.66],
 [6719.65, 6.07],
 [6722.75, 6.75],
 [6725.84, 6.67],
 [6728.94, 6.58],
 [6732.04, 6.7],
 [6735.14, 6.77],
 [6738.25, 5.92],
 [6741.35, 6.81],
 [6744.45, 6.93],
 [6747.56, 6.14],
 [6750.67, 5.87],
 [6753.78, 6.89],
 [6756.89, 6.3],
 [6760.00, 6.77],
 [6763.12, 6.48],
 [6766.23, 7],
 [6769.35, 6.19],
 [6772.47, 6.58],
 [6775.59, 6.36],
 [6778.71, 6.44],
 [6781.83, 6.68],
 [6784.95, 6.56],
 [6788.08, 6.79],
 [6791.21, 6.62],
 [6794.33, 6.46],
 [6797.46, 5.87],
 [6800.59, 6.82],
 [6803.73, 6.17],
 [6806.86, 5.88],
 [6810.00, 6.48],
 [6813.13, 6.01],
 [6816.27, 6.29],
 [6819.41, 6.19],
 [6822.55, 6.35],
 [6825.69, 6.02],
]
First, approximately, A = 7.35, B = 7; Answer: 0.95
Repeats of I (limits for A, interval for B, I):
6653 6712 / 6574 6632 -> 0.98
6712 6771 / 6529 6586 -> 1.01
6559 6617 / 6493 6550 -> 1.01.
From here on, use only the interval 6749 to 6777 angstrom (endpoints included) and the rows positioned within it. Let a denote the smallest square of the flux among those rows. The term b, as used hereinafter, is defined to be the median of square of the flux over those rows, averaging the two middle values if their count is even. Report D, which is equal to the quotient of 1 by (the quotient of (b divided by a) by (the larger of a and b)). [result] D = 34.5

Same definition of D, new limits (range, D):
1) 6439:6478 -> 33.9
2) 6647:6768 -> 34.5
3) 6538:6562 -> 23.8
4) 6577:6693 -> 25.2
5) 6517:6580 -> 15.3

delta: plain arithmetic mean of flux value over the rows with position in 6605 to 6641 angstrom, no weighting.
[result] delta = 6.79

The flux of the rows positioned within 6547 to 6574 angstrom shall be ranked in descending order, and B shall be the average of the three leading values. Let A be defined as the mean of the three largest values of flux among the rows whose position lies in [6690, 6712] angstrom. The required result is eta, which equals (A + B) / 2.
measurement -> 6.73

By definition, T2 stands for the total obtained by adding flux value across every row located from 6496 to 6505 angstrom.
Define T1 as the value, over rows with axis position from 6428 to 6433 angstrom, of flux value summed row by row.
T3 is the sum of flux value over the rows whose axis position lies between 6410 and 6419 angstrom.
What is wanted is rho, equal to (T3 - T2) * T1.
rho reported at -2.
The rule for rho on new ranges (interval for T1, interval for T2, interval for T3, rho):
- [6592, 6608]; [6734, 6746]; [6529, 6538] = -198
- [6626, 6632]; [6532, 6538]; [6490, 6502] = 183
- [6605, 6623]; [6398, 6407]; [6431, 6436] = -292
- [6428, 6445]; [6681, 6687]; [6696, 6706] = 238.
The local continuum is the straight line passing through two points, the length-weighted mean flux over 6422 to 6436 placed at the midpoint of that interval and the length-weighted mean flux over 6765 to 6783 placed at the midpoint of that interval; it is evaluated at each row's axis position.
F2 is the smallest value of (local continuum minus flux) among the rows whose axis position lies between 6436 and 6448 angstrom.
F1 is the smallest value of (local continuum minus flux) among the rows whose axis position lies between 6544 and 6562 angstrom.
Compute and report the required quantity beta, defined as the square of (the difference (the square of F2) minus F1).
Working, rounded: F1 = 0.1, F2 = -0.42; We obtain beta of 0.02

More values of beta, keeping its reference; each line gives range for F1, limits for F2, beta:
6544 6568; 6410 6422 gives 0.00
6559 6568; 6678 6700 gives 0.48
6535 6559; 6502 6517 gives 0.13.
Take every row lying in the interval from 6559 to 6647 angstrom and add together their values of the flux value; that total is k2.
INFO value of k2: 185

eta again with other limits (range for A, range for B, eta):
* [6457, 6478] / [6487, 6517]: 7.20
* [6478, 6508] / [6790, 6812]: 6.94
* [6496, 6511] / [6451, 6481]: 7.06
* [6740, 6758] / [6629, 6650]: 6.88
